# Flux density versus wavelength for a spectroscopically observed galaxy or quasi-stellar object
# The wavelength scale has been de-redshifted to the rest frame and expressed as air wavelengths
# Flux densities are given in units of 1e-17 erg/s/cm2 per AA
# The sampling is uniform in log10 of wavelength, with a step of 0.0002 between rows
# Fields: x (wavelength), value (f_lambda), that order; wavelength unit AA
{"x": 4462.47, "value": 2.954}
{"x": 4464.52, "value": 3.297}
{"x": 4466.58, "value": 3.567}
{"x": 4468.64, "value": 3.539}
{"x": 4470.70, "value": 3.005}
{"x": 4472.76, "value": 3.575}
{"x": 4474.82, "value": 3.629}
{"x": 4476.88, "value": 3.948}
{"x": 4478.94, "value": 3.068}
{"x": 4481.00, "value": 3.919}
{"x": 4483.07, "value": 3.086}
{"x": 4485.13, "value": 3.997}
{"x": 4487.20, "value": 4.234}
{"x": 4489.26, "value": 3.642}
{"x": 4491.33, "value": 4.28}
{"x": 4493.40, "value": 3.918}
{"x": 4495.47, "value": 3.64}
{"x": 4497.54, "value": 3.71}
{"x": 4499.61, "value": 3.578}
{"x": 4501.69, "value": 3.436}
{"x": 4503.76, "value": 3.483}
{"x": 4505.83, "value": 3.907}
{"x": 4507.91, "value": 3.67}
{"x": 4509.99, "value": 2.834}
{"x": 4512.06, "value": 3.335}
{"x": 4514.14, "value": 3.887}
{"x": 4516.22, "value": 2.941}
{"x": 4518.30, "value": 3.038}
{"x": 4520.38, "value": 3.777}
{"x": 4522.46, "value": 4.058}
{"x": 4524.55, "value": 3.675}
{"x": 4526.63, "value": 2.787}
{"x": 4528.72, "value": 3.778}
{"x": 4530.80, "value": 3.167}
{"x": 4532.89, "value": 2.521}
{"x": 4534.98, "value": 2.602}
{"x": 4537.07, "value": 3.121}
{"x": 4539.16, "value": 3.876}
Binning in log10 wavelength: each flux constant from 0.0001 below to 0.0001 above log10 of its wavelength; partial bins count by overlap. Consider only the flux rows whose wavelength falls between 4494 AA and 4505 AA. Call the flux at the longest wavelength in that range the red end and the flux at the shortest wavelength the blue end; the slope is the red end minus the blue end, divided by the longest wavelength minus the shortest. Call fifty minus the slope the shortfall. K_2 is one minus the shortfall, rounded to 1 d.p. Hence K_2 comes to -49.0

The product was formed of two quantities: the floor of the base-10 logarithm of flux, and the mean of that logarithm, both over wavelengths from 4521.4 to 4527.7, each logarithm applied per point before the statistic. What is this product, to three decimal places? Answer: 0.240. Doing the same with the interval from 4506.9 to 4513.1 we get 0.232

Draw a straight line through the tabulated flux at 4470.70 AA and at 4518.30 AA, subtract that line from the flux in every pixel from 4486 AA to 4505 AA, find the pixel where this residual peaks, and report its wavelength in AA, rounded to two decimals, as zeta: 4491.33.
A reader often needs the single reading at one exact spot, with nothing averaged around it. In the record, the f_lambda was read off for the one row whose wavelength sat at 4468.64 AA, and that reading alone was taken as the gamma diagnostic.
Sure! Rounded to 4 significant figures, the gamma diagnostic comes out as 3.539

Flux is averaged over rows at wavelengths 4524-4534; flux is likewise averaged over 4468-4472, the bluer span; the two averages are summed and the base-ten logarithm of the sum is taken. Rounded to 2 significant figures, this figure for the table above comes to 0.81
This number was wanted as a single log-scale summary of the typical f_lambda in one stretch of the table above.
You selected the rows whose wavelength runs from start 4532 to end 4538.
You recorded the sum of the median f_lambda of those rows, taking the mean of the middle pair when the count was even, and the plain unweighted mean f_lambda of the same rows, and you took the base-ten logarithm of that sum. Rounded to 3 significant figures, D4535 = 0.728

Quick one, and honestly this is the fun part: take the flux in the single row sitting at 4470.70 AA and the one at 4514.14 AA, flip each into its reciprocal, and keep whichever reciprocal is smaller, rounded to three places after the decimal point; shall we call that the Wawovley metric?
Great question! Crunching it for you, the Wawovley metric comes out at 0.257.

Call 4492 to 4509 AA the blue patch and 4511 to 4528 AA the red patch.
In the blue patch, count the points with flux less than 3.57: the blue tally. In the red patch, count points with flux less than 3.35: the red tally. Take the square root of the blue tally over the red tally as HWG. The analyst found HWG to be 0.71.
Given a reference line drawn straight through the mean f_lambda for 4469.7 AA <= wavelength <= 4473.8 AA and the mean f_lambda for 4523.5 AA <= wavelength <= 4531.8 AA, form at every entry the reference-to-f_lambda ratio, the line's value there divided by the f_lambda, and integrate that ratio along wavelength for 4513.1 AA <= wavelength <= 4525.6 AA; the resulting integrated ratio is 11.9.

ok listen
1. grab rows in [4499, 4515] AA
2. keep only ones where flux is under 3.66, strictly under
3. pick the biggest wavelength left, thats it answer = 4512.06 AA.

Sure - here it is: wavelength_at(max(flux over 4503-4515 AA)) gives 4505.83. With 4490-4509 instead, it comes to 4491.33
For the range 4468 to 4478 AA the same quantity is 4476.88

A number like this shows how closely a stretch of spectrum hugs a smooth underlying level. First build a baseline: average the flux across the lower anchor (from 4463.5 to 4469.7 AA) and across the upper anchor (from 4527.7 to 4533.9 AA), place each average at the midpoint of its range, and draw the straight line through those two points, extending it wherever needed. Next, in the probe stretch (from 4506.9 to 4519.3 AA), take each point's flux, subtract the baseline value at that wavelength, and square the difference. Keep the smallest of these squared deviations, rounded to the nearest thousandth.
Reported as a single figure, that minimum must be 0.008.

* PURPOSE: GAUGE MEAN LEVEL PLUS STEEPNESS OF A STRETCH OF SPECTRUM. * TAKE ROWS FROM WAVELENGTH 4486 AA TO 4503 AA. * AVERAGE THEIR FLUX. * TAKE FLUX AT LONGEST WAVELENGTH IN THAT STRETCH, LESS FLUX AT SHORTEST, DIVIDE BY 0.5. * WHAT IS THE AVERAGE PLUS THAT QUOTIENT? 2.2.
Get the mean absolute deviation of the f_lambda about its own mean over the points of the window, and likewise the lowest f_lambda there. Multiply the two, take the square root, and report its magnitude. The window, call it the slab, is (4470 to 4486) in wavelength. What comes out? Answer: 1.04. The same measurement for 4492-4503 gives 0.66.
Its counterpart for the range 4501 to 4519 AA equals 0.95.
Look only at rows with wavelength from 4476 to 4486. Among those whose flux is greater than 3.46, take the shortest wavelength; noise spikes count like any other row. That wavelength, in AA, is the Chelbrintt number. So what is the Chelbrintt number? 4476.88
